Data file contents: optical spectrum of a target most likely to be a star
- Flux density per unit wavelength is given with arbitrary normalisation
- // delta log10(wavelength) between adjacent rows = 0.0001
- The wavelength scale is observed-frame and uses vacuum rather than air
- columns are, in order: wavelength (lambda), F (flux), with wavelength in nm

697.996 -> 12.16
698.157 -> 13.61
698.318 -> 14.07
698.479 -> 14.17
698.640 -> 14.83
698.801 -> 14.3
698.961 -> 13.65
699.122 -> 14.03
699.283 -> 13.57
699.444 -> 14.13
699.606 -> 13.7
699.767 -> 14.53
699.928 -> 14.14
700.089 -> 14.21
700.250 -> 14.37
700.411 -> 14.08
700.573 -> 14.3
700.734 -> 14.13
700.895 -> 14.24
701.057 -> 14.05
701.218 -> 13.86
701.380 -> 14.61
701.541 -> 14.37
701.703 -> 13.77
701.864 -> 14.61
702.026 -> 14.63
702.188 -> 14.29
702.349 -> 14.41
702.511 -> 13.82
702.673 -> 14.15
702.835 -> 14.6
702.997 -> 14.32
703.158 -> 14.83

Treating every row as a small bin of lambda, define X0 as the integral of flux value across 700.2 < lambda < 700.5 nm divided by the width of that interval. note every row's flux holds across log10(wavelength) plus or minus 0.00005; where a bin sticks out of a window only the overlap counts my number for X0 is 14.2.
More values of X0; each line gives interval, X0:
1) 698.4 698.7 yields 14.5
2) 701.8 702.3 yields 14.5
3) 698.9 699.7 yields 13.8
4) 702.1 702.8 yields 14.2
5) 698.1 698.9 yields 14.2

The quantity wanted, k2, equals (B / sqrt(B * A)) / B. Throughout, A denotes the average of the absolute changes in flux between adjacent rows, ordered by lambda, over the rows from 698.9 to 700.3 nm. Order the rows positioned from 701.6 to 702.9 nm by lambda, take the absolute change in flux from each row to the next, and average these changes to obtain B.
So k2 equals 2.5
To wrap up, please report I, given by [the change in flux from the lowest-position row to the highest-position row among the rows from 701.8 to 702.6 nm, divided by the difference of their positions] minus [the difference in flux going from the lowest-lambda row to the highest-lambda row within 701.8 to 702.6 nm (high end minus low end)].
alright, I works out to -0.4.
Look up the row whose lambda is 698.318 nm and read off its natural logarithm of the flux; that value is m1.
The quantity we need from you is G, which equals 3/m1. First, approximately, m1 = 2.64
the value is 1.13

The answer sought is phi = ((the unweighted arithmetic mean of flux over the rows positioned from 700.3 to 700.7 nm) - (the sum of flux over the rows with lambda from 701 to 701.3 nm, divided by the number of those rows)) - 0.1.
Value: 0.1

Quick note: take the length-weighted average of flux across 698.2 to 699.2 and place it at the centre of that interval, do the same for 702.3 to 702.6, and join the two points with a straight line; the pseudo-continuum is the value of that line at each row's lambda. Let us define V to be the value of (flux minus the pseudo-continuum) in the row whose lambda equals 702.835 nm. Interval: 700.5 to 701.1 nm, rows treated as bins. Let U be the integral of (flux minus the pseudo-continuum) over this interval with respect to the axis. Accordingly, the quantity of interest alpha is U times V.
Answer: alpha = 0.027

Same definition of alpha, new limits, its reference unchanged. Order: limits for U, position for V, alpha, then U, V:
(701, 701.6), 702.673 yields 0.007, 0.08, 0.09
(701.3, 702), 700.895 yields 0.027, 0.20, 0.14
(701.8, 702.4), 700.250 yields 0.063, 0.25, 0.25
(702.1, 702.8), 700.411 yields -0.003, 0.10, -0.03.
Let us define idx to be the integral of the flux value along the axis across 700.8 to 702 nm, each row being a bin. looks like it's 17.1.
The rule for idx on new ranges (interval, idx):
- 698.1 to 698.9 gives 11.4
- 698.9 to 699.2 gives 4.2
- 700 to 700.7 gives 10.0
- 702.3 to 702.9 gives 8.5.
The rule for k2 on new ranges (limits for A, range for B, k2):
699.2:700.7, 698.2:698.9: 2.5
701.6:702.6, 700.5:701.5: 3.0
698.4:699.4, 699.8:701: 3.3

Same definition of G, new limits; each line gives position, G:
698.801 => 1.13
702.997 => 1.13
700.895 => 1.13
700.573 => 1.13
